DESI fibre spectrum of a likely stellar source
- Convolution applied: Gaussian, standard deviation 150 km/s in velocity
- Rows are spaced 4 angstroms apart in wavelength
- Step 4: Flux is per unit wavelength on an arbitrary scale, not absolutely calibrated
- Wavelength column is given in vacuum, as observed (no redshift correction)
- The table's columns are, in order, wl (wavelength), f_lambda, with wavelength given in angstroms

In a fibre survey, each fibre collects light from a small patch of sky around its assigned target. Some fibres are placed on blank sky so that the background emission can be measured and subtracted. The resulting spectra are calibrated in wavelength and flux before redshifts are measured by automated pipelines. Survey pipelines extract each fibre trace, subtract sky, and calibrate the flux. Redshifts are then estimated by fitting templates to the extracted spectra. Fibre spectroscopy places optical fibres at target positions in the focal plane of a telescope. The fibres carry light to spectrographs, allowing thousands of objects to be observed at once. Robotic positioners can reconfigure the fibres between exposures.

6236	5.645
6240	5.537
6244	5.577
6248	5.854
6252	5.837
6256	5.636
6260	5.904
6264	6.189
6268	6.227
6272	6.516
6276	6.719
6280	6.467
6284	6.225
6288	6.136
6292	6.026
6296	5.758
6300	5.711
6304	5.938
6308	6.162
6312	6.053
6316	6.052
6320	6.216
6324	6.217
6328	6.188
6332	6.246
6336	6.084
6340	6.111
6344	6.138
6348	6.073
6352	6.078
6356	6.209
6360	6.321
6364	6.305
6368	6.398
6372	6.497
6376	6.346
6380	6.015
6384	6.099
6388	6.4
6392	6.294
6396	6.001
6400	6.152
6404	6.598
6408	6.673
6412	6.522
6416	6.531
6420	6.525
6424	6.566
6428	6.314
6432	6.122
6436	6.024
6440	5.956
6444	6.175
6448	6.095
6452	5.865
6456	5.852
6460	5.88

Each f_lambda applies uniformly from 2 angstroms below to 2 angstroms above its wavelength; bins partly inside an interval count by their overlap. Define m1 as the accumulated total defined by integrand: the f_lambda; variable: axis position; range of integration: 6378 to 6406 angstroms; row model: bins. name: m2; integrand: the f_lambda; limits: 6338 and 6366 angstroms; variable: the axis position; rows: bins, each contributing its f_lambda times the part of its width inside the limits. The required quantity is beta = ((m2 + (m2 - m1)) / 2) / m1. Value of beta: 0.493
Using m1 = 174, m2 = 173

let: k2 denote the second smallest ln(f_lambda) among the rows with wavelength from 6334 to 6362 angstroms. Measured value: 1.80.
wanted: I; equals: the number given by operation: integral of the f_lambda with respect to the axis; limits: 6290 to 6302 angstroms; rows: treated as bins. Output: 70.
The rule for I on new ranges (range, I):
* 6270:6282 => 79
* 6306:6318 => 73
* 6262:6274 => 76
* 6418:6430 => 78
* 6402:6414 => 79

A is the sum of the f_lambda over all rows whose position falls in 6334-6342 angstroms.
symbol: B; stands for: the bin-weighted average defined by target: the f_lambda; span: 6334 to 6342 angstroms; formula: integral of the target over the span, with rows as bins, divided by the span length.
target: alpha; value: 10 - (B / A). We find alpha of 9.5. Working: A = 12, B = 6.1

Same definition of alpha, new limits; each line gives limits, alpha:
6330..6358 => 9.9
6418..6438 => 9.8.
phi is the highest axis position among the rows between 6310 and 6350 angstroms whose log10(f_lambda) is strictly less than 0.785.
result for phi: 6348 angstroms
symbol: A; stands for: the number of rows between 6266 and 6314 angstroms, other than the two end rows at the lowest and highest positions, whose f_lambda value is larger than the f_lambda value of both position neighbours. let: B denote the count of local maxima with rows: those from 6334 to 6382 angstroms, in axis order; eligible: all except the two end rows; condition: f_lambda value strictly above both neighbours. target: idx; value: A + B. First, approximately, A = 2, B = 3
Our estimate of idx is 5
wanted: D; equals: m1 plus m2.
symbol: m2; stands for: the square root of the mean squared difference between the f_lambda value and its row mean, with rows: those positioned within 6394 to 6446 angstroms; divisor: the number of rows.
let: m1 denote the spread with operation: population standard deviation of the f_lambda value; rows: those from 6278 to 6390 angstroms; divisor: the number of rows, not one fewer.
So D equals 0.430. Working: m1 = 0.18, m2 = 0.25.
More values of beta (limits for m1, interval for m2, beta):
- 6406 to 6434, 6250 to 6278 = 0.451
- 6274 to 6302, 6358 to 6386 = 0.522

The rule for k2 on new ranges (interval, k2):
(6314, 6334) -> 1.82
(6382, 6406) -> 1.81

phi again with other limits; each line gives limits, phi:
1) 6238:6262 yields 6260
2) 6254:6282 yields 6260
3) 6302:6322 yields 6316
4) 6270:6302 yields 6300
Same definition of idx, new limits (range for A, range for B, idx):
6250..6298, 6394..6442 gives 4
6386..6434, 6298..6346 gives 6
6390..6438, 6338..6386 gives 6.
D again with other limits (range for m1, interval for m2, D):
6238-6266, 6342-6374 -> 0.355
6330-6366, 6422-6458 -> 0.307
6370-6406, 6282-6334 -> 0.370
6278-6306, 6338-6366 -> 0.342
